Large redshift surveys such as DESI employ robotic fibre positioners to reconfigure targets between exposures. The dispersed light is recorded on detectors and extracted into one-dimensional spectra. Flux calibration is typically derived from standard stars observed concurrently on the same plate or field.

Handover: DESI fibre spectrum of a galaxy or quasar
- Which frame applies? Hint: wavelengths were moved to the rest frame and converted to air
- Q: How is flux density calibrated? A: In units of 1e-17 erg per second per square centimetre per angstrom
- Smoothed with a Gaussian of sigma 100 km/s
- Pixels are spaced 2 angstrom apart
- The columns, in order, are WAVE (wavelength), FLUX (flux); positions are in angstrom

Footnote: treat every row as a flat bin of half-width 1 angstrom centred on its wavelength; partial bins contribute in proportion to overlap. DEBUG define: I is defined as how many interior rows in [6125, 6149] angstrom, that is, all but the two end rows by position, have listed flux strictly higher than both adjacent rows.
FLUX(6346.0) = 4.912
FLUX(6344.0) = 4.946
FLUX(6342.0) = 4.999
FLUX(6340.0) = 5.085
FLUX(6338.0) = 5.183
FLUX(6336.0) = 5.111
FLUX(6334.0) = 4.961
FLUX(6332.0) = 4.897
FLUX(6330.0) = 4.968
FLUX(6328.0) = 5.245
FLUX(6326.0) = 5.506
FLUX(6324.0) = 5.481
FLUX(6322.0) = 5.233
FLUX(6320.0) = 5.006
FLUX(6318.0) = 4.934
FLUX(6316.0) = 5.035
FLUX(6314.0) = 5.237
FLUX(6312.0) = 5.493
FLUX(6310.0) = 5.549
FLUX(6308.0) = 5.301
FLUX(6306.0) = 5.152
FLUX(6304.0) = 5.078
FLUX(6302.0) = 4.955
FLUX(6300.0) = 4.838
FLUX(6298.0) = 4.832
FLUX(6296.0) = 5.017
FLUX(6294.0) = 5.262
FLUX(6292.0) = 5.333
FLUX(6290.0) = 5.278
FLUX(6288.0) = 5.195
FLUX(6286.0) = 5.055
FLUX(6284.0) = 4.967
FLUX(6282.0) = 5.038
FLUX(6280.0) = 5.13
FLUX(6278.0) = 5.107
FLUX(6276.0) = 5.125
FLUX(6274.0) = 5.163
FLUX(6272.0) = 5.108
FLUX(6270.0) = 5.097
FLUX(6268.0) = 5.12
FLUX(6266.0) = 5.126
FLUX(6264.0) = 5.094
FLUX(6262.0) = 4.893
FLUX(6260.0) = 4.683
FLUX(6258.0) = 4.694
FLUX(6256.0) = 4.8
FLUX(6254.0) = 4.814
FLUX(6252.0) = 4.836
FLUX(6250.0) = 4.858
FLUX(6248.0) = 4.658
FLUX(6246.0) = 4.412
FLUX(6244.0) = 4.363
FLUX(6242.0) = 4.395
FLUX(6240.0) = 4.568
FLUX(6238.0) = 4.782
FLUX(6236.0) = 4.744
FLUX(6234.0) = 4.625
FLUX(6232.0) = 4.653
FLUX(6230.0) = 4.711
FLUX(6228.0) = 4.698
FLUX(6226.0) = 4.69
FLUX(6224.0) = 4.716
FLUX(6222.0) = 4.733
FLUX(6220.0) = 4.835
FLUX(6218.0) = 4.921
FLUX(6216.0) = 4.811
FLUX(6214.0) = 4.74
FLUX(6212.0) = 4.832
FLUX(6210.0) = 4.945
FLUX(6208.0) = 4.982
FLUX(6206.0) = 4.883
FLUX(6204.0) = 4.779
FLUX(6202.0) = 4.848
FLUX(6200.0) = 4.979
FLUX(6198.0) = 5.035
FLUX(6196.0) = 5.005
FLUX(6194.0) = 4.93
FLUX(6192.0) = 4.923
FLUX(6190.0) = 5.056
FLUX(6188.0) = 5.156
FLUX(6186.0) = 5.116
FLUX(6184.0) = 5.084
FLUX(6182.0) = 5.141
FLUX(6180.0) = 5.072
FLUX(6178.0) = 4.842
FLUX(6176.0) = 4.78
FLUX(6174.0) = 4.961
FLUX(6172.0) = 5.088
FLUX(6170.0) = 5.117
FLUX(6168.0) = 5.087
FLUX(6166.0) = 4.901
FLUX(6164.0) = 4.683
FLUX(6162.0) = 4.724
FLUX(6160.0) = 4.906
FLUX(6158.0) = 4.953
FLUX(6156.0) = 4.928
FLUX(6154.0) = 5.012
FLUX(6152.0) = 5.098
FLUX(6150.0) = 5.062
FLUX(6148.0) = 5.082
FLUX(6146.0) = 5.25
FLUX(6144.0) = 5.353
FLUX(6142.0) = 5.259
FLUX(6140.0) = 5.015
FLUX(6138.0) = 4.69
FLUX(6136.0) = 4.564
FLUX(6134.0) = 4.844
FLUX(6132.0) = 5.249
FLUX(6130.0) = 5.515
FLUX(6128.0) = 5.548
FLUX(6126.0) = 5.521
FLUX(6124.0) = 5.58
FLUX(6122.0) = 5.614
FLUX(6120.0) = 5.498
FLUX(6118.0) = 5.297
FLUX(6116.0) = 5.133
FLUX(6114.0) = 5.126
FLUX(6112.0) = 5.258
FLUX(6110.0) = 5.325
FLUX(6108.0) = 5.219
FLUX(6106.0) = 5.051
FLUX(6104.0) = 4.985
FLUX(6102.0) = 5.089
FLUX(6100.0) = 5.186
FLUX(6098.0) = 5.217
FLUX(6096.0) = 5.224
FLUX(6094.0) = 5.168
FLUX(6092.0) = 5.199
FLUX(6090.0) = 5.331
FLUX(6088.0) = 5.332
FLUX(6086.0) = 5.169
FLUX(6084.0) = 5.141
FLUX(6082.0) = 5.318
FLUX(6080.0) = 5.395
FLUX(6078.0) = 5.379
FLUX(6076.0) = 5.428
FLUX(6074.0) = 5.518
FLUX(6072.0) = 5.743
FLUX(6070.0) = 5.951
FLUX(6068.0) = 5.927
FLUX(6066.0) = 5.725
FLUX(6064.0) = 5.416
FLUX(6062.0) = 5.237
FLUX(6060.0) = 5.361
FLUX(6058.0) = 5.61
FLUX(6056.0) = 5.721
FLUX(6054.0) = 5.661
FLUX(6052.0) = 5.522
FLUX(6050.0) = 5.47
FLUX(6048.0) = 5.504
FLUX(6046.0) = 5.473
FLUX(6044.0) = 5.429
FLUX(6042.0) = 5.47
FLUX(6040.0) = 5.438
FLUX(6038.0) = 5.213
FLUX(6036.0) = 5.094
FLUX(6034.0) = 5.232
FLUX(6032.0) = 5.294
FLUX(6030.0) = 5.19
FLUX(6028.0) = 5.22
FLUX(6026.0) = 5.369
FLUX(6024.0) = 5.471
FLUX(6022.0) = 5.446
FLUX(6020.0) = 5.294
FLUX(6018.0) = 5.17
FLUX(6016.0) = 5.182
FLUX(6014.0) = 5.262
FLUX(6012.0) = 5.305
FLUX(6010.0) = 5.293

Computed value 2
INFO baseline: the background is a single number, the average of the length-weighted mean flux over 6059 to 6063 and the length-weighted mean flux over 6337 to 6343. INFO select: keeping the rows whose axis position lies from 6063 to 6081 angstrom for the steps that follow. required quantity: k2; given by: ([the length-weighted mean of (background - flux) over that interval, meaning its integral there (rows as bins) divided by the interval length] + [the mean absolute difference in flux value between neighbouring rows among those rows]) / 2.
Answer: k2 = -0.14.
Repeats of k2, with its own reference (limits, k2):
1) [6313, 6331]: 0.09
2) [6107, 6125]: -0.02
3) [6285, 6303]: 0.11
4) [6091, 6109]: 0.06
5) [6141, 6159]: 0.08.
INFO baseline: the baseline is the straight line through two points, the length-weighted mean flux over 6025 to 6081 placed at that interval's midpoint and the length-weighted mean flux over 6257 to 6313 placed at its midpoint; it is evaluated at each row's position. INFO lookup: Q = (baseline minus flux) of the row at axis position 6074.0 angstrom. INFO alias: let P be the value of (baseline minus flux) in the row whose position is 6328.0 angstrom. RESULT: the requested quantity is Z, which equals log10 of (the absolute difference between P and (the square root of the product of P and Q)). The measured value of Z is -0.4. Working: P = -0.22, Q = -0.09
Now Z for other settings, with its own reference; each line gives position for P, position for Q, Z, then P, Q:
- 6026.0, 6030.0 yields -1.2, 0.14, 0.31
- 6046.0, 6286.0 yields -2.2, 0.00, 0.04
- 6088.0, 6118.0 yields -2.2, 0.08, 0.06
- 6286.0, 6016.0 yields -1.1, 0.04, 0.34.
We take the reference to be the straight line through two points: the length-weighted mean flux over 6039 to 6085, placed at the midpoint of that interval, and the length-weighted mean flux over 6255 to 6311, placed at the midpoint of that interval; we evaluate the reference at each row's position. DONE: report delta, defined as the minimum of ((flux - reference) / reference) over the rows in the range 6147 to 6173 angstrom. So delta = -0.118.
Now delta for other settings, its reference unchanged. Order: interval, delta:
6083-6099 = -0.060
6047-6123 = -0.082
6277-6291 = -0.020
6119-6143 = -0.149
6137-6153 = -0.125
